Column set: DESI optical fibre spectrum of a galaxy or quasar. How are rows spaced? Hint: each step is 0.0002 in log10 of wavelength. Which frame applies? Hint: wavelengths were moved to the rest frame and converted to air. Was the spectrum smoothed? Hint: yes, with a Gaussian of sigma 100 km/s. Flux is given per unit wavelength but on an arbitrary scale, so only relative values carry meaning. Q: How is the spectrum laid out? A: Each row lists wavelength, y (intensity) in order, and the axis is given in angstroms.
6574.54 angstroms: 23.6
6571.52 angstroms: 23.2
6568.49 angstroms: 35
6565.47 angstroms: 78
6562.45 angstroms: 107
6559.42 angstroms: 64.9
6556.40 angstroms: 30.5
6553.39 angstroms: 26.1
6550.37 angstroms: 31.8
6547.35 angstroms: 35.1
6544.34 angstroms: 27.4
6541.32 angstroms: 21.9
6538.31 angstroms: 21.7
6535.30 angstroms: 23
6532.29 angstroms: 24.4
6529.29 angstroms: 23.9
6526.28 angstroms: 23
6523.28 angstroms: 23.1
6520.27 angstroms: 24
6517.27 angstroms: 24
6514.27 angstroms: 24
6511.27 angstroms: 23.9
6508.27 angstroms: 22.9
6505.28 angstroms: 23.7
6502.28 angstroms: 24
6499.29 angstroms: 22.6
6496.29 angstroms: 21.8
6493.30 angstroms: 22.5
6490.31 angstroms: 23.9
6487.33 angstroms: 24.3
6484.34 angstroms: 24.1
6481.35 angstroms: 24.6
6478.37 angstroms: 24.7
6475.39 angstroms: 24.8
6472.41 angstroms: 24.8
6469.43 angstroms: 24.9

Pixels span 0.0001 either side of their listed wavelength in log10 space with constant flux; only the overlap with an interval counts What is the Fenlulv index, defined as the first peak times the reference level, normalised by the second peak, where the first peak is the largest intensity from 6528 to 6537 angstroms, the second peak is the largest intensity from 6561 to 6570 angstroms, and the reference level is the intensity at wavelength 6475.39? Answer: 5.7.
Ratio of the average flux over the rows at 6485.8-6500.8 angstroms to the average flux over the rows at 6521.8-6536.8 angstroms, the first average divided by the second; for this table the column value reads 0.98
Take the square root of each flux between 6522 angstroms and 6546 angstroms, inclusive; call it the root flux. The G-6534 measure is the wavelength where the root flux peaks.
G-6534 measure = 6544.34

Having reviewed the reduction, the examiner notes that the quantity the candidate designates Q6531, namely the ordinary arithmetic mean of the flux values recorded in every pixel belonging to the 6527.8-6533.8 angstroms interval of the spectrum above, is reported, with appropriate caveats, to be 24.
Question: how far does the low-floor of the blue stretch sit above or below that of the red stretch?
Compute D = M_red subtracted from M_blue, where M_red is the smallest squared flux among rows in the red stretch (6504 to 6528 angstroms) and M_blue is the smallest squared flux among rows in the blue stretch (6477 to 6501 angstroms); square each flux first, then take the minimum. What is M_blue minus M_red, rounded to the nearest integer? -49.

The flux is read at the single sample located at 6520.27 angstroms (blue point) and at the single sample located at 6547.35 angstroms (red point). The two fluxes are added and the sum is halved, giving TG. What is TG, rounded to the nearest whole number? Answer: 30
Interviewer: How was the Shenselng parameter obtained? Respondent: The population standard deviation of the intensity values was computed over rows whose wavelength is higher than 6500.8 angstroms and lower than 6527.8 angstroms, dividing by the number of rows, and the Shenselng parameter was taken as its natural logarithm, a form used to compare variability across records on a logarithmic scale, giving -0.8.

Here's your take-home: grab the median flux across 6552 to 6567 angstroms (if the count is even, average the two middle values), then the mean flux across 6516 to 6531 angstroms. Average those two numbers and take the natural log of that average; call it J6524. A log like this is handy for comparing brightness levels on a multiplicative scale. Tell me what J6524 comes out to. 3.79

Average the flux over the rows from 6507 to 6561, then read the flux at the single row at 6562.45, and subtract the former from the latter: 79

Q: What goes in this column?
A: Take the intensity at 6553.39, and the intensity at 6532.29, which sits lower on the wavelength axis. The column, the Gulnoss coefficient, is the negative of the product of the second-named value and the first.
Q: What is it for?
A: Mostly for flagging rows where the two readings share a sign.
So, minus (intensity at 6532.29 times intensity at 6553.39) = -637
